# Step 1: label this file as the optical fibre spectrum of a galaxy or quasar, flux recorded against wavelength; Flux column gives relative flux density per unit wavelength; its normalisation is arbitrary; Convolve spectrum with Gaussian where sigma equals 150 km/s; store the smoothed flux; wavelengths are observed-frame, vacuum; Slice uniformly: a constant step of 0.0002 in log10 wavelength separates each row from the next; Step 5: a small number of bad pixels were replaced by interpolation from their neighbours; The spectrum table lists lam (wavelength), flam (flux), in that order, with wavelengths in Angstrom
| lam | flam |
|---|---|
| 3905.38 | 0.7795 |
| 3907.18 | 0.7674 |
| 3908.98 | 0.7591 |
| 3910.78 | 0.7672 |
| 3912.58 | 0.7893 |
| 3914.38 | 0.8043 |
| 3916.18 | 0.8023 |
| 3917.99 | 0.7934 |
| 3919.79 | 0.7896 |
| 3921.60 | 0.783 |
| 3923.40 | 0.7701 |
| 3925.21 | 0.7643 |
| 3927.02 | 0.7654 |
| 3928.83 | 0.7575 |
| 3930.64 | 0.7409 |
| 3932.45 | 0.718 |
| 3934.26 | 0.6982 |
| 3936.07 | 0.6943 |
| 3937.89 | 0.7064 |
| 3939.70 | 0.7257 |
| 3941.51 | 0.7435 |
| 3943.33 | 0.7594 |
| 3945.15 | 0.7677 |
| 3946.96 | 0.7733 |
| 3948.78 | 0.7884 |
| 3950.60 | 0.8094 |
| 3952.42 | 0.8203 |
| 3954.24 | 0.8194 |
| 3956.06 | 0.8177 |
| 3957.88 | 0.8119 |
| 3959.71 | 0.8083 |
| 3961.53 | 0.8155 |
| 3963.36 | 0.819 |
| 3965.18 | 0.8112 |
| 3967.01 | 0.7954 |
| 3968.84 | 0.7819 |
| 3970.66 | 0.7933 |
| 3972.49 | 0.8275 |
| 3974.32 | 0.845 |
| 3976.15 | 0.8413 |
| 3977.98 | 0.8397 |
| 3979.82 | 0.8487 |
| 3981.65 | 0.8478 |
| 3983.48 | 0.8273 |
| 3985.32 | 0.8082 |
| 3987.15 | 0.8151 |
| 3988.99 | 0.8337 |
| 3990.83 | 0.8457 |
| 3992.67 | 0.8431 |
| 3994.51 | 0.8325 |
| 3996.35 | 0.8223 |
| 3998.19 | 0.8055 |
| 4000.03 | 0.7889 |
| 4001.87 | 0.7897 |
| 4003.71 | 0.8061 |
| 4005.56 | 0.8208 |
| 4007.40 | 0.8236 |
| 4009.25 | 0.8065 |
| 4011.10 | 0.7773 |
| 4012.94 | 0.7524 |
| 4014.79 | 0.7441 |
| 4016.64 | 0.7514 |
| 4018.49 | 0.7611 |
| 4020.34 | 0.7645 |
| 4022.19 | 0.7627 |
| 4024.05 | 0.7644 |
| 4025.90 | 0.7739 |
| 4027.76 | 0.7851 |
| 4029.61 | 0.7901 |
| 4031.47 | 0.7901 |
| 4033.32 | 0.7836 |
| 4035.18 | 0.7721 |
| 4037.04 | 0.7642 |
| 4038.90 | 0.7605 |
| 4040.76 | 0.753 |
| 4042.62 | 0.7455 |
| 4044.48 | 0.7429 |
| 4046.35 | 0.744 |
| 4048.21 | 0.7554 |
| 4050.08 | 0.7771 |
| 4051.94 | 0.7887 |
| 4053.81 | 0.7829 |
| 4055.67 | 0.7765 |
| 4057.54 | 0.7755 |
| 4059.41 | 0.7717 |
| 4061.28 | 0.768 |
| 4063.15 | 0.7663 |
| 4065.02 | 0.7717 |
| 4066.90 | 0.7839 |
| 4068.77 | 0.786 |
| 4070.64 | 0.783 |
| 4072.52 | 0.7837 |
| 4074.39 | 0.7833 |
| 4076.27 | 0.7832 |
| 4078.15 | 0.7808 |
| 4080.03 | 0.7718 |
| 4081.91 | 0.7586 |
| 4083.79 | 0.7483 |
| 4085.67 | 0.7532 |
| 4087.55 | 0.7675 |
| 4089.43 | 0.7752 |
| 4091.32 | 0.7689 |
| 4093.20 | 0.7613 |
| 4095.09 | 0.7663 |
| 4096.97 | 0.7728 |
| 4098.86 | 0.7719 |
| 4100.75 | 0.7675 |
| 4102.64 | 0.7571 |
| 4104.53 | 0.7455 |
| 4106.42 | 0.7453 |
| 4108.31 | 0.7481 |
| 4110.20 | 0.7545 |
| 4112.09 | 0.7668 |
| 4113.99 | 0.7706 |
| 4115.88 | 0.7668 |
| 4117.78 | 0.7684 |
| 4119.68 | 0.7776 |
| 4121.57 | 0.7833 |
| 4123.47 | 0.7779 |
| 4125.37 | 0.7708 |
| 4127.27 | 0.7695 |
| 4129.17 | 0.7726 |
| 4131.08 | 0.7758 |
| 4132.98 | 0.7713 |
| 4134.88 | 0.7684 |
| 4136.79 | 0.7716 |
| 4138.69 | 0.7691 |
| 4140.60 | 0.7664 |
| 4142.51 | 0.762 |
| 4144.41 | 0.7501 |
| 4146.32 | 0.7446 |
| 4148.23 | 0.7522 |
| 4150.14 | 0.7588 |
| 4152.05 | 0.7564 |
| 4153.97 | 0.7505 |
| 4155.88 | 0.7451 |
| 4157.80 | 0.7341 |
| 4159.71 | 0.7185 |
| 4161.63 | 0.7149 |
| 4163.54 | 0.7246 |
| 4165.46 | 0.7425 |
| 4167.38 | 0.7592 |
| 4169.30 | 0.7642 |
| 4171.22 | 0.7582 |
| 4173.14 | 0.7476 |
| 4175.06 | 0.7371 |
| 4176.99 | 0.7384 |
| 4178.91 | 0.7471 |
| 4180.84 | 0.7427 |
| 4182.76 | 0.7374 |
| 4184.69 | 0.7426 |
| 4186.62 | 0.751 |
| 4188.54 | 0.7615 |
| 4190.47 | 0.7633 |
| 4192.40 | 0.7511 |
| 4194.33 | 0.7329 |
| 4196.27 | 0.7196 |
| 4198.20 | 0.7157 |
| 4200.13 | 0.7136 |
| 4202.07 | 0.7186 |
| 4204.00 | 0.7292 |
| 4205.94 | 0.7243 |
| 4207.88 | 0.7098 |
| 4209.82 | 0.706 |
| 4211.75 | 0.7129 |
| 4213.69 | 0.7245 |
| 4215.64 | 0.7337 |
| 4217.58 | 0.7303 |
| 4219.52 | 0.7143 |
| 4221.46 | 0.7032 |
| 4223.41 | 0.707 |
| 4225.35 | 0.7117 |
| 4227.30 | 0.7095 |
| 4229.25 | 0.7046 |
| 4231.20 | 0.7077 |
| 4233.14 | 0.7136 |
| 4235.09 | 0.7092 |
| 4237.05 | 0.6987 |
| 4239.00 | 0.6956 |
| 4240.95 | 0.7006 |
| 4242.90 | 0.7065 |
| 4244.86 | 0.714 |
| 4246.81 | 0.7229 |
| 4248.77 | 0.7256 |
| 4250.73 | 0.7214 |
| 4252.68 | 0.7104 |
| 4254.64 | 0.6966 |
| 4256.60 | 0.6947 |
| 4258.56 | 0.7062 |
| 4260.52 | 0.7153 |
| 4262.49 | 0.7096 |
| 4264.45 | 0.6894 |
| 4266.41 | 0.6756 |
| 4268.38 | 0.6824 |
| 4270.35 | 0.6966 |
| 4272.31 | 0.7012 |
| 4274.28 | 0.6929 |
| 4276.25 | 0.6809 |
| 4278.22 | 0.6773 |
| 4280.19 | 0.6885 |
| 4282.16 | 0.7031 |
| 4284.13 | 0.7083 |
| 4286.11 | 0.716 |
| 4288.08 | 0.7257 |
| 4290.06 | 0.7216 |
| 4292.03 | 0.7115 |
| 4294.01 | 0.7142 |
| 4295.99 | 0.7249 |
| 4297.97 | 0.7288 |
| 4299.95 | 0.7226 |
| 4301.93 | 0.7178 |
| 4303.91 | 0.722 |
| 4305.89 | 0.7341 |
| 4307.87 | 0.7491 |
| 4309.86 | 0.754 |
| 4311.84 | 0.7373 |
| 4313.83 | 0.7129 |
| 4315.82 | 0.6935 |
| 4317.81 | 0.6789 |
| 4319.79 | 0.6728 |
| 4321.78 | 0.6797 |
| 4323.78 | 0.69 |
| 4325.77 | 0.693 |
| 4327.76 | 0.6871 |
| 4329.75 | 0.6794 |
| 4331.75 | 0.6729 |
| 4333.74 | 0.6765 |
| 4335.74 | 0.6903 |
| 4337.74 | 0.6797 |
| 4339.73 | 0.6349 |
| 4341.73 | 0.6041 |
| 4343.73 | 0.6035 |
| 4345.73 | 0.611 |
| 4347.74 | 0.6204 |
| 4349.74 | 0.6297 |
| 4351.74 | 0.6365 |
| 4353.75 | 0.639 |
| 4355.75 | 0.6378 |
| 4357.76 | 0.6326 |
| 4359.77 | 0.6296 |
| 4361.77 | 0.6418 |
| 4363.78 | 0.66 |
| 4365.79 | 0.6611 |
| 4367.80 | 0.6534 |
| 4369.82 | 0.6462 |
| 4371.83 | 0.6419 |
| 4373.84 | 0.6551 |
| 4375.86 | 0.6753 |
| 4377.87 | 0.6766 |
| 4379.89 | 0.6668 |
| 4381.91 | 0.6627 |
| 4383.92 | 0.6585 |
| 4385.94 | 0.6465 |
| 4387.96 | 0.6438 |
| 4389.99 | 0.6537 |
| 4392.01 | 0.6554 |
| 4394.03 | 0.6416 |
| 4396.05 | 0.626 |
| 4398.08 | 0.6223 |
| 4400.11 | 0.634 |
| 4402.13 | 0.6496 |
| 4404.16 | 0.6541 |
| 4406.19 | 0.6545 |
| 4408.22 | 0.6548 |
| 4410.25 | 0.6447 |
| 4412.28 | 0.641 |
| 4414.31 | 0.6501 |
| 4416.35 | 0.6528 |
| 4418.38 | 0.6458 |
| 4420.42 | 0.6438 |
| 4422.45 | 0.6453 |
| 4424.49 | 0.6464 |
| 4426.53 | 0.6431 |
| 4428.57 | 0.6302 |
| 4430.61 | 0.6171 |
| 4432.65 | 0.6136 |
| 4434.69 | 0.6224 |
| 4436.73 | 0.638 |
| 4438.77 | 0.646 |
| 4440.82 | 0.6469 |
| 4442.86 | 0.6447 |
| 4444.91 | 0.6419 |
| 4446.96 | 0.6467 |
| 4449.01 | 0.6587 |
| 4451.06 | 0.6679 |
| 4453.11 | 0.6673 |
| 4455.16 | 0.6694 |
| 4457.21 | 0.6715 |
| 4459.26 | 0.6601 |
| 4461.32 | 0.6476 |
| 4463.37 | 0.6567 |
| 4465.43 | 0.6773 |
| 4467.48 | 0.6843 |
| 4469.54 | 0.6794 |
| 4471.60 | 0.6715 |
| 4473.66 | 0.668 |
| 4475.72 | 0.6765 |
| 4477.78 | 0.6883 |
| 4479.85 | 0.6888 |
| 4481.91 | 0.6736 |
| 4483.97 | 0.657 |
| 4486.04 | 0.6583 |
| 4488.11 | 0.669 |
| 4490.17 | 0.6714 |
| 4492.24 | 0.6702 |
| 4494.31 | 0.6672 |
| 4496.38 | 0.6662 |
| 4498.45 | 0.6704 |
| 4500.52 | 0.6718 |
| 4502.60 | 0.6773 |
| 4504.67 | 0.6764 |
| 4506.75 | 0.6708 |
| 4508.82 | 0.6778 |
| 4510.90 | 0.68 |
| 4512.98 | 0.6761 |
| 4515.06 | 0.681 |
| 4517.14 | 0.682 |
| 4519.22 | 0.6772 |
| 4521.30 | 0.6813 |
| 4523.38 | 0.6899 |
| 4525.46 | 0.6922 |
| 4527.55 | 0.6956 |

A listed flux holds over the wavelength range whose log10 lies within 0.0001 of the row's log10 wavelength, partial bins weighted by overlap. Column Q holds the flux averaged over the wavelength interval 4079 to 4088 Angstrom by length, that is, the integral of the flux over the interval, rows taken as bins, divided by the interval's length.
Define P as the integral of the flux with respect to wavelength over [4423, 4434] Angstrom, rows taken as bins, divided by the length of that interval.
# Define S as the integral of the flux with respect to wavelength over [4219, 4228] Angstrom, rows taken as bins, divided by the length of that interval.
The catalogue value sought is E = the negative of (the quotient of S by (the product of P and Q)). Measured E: -1.48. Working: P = 0.63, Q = 0.76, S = 0.709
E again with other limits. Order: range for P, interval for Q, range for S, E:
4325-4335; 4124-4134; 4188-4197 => -1.41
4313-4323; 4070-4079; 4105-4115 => -1.41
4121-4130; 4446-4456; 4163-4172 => -1.46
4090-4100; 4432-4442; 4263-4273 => -1.42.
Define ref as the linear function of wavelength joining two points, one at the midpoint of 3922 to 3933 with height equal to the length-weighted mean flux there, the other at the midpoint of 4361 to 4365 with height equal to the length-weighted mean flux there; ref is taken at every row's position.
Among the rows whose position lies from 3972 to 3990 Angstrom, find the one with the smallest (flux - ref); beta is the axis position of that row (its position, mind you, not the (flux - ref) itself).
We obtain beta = 3985.32 Angstrom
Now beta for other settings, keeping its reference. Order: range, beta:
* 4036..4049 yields 4044.48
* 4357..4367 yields 4359.77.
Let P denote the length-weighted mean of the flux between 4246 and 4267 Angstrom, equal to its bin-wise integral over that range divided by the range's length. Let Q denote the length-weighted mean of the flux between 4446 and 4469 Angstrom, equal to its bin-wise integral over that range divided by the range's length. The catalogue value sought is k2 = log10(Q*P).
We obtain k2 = -0.33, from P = 0.71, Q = 0.665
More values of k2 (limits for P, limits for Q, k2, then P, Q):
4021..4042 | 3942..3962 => -0.21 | 0.77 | 0.798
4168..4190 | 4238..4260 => -0.28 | 0.75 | 0.709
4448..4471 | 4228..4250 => -0.32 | 0.67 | 0.709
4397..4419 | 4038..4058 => -0.31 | 0.65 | 0.764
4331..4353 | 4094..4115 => -0.31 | 0.64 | 0.761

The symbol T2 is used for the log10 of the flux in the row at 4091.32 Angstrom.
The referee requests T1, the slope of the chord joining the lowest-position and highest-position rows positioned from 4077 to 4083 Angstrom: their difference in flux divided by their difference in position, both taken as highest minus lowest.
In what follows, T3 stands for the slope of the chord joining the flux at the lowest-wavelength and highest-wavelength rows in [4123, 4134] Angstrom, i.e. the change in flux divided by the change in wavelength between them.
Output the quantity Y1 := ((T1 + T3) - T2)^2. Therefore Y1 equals 0.012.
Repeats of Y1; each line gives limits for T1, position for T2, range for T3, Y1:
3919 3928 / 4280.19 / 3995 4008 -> 0.025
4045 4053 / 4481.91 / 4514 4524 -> 0.033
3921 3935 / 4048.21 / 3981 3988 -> 0.012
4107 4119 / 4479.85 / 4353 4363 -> 0.027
